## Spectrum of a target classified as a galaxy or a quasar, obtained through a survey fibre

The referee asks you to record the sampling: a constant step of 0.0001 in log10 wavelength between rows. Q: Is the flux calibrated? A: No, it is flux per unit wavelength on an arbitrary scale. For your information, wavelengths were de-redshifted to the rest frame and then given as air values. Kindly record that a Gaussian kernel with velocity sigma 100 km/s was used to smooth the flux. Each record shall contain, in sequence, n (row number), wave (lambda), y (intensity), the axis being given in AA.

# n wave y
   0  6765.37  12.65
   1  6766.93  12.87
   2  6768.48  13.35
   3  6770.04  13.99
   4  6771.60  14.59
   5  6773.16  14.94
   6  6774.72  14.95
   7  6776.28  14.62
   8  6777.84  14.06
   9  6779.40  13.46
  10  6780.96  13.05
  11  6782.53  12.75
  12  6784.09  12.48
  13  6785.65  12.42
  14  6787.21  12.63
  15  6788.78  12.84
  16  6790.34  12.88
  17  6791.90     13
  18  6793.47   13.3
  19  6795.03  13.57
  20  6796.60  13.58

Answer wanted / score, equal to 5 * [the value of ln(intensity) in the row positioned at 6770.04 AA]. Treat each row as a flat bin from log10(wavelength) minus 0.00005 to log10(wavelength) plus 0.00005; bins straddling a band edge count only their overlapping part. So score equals 13.2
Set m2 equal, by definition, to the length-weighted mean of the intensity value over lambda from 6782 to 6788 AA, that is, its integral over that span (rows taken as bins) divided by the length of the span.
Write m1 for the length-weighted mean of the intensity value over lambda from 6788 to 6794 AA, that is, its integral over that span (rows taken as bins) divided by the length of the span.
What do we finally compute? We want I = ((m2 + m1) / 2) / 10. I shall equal 1.28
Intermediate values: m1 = 13.0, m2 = 12.6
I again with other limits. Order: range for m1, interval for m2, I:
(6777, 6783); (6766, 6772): 1.35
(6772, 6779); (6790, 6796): 1.39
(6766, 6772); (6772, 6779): 1.41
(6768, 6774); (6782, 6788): 1.34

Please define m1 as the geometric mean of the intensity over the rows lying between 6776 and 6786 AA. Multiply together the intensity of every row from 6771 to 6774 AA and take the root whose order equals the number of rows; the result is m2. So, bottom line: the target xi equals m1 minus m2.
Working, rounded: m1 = 13.2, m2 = 14.8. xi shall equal -1.5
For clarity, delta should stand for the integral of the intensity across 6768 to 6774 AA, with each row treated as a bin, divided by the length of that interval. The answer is 14.3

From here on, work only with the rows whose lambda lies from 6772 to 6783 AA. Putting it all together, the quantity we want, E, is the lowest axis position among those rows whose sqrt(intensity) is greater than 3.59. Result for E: 6773.16 AA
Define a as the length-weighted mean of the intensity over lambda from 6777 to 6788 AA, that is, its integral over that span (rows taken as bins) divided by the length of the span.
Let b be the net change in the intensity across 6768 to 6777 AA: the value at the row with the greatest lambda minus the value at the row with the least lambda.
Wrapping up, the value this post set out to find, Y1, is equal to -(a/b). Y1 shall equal -10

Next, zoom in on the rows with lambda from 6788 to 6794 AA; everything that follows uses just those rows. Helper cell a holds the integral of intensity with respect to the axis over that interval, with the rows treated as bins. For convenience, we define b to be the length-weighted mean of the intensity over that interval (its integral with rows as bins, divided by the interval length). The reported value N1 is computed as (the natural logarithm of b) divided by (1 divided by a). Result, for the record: 200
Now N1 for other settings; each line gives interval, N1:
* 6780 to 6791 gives 356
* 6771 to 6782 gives 414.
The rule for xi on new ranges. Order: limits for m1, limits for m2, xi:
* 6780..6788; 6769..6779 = -1.9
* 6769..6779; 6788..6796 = 1.4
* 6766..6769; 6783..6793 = 0.4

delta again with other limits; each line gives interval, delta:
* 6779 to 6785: 12.9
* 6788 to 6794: 13.0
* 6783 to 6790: 12.6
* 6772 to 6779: 14.6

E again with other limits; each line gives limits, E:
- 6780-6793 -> 6780.96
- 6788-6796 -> 6791.90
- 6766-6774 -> 6768.48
